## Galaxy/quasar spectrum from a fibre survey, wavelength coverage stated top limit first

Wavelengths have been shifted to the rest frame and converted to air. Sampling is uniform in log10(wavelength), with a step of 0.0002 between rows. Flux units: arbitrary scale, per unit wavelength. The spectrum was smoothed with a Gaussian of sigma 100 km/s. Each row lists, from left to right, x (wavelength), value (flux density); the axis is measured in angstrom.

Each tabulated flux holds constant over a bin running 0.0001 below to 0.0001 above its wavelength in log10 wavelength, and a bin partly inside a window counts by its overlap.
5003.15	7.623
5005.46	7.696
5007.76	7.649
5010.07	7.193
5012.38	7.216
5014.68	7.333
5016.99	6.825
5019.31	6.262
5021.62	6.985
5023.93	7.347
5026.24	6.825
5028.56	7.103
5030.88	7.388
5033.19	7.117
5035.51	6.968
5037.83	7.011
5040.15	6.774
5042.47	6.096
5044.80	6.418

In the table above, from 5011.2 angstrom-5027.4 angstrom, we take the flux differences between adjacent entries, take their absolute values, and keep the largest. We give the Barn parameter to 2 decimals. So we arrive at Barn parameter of 0.72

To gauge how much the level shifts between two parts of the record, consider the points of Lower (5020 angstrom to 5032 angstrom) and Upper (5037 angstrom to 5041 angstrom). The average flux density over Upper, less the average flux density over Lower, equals -0.2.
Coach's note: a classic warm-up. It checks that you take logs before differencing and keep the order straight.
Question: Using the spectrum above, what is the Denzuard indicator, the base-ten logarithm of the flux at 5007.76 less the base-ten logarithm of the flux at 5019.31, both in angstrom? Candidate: 0.09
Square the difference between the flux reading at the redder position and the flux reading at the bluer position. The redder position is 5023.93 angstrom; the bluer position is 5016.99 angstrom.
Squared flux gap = 0.27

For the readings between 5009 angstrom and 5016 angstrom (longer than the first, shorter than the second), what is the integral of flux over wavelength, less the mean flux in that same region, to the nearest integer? 43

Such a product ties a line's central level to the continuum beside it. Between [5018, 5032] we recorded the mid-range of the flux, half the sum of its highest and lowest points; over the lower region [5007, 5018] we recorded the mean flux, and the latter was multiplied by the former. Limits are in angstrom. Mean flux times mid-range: 49.4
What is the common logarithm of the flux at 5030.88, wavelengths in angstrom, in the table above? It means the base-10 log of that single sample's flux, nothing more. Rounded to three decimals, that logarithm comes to 0.869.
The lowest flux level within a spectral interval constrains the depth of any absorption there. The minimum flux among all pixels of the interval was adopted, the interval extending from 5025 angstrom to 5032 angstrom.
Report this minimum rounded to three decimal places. 6.825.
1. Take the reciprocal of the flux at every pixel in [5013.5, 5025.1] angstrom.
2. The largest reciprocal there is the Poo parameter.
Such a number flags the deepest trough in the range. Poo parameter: 0.160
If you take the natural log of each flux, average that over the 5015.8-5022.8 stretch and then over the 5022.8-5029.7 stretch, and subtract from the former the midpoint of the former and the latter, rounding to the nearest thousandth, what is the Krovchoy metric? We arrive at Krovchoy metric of -0.029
